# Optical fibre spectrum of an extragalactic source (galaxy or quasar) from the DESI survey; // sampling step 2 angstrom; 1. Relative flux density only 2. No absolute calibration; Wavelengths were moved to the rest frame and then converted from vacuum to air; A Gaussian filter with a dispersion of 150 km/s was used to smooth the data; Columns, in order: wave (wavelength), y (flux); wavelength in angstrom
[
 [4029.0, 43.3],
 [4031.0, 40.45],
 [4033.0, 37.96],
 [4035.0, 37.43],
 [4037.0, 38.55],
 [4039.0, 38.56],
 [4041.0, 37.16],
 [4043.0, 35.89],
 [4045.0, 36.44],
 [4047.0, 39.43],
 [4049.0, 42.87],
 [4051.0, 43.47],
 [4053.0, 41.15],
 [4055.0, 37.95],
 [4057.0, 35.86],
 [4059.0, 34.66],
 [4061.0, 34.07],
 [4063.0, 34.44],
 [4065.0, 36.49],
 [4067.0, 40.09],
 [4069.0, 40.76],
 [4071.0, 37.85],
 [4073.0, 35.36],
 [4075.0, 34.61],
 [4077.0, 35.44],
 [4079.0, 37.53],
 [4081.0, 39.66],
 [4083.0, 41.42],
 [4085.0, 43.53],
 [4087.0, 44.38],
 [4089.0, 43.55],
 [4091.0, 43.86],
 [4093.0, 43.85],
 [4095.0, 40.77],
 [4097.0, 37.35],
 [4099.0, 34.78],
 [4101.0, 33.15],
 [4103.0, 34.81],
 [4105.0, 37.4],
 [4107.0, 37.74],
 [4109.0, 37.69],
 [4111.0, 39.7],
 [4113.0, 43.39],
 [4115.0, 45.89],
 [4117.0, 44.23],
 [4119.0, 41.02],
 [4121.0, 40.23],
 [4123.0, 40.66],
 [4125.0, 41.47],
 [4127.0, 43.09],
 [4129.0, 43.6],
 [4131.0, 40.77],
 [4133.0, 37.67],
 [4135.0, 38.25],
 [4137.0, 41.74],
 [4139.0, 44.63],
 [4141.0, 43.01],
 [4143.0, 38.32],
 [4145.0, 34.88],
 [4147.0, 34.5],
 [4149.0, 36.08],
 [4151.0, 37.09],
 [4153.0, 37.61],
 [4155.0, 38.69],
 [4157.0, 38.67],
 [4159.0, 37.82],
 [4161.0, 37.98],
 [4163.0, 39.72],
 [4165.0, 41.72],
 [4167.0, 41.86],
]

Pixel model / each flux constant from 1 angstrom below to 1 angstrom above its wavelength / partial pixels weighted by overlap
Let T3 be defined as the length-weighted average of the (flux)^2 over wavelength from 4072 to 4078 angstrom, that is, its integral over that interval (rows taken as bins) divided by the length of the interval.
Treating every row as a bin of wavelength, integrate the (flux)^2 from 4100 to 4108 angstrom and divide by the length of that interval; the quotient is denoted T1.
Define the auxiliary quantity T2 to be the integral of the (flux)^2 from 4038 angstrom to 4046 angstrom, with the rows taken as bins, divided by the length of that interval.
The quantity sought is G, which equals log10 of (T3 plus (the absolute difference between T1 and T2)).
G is 3.12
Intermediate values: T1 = 1283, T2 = 1371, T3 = 1235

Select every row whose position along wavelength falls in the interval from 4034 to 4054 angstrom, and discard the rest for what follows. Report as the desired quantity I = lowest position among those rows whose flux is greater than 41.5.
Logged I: 4049.0 angstrom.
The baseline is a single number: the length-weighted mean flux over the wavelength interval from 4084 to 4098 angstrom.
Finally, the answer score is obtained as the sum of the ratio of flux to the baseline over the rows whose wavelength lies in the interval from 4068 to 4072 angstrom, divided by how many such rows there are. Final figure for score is 0.93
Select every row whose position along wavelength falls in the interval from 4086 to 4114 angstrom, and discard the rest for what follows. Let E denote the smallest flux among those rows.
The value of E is 33.15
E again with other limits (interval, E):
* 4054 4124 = 33.15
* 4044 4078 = 34.07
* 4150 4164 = 37.09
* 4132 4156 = 34.5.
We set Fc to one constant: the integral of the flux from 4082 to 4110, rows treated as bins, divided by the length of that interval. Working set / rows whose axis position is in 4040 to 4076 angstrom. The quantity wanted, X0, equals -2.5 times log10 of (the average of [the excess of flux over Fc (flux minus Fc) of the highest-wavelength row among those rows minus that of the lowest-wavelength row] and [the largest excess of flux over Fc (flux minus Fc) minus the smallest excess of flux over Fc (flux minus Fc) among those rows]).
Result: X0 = -1.34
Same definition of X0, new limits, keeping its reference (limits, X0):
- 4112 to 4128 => -1.07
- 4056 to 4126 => -2.41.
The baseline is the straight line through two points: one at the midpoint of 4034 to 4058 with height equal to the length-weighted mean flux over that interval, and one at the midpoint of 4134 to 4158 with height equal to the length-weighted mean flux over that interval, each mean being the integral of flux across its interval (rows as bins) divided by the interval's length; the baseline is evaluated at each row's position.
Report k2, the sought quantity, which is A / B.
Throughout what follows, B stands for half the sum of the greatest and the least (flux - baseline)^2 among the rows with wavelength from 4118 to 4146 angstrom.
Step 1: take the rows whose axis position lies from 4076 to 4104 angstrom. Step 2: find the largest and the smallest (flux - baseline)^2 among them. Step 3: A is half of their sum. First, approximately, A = 17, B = 18.0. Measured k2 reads 0.9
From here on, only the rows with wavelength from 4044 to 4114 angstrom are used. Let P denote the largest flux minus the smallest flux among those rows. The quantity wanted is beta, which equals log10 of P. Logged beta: 1.05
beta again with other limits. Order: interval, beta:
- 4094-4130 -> 1.11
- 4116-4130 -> 0.60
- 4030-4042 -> 0.52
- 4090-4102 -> 1.03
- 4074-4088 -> 0.99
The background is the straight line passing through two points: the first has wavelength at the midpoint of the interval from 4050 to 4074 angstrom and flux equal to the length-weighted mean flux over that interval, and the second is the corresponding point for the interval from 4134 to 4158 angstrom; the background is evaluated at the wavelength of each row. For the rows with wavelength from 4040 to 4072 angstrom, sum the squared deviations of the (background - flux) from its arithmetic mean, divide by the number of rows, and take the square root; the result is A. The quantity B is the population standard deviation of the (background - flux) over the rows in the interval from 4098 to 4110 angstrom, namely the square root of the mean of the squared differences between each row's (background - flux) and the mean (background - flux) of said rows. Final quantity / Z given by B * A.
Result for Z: 5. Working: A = 2.9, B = 1.7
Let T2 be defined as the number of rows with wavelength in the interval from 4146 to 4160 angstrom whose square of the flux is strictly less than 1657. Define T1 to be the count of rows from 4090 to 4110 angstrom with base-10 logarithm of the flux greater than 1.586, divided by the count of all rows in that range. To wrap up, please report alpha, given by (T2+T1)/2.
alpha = 3.65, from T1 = 0.3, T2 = 7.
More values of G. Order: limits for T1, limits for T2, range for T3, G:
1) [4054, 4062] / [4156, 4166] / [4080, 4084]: 3.28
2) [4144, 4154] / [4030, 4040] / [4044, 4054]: 3.27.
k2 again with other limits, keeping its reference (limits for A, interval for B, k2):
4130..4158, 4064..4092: 1.1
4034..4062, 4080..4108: 0.7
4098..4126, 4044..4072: 2.3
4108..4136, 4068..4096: 1.6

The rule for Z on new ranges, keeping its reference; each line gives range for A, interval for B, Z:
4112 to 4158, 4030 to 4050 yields 6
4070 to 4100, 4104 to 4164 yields 10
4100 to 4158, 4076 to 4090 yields 10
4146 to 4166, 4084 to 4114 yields 7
